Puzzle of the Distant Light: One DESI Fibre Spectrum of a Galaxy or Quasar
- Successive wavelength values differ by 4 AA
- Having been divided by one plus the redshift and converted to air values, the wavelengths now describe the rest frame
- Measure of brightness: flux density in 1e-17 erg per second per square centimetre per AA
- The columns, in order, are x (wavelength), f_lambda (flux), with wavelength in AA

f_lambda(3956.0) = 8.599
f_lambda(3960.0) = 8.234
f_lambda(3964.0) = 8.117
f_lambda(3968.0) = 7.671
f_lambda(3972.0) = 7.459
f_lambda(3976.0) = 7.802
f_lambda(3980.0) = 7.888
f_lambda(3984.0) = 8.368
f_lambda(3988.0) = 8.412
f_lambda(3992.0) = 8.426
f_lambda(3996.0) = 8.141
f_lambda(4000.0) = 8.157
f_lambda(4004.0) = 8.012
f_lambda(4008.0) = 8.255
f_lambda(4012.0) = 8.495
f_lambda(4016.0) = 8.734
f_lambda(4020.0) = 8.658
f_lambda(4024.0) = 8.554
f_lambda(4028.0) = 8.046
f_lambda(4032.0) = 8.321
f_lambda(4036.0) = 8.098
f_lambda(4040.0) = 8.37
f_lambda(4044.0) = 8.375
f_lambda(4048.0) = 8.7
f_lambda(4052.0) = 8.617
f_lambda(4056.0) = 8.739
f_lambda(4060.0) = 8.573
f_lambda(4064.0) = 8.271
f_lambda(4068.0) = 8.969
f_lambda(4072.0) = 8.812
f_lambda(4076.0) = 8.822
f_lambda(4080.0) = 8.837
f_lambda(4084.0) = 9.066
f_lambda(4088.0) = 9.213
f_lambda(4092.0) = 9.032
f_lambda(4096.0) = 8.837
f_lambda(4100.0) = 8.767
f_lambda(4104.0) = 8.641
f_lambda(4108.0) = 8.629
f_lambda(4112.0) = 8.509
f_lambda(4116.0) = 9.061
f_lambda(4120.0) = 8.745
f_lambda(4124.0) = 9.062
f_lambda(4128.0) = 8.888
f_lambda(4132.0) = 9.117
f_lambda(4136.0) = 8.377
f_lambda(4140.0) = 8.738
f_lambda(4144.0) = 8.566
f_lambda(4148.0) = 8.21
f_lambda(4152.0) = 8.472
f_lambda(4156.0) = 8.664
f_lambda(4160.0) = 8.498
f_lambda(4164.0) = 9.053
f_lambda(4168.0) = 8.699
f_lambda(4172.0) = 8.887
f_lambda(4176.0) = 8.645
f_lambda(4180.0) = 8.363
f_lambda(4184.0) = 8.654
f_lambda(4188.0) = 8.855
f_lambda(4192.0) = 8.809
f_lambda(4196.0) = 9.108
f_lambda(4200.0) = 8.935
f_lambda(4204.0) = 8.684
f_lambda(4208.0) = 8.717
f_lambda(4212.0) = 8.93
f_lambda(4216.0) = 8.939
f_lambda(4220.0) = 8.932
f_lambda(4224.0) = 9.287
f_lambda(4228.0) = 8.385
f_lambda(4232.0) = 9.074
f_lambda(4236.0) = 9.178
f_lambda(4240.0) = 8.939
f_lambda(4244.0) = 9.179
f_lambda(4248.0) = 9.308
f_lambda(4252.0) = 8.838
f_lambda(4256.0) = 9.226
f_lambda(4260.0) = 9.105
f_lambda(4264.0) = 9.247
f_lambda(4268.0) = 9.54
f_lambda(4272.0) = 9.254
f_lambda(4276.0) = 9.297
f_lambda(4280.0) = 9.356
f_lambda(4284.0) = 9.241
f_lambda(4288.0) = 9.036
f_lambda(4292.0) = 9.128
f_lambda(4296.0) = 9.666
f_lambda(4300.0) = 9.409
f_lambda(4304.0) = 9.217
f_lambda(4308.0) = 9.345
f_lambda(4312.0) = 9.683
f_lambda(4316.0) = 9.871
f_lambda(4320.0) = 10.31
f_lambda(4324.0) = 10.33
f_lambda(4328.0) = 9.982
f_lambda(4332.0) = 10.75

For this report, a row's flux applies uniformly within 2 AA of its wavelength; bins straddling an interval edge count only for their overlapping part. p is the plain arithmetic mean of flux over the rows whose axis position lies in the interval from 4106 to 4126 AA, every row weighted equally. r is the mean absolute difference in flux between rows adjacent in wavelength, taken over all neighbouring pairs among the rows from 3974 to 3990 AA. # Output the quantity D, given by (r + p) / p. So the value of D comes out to 1.023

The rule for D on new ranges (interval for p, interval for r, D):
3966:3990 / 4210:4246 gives 1.040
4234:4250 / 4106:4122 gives 1.036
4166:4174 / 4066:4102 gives 1.014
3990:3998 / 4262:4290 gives 1.020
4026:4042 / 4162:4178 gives 1.032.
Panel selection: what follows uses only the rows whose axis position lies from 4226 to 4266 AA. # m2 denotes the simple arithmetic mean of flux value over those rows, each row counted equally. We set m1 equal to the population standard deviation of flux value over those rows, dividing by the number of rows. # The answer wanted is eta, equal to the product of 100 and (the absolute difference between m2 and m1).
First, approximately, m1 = 0.26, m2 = 9.05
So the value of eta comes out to 879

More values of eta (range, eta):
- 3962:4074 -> 797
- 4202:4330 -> 885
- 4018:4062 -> 823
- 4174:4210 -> 855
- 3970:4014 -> 783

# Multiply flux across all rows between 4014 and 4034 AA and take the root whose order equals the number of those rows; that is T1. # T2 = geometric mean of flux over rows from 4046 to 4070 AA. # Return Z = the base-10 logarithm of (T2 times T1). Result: 1.86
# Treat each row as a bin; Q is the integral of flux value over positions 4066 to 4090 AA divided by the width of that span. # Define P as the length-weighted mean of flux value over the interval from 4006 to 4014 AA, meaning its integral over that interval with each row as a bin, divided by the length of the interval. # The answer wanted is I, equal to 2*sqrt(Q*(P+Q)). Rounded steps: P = 8.4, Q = 8.95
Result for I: 24.9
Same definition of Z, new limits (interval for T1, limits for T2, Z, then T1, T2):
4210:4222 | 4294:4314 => 1.93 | 8.93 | 9.5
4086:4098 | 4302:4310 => 1.92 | 9.03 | 9.3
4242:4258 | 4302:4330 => 1.95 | 9.14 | 9.8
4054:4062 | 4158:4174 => 1.88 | 8.66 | 8.8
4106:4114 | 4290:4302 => 1.91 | 8.57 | 9.4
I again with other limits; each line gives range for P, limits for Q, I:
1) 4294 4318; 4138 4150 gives 24.8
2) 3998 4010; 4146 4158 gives 23.7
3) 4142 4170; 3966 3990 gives 22.9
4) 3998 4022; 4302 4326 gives 26.7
